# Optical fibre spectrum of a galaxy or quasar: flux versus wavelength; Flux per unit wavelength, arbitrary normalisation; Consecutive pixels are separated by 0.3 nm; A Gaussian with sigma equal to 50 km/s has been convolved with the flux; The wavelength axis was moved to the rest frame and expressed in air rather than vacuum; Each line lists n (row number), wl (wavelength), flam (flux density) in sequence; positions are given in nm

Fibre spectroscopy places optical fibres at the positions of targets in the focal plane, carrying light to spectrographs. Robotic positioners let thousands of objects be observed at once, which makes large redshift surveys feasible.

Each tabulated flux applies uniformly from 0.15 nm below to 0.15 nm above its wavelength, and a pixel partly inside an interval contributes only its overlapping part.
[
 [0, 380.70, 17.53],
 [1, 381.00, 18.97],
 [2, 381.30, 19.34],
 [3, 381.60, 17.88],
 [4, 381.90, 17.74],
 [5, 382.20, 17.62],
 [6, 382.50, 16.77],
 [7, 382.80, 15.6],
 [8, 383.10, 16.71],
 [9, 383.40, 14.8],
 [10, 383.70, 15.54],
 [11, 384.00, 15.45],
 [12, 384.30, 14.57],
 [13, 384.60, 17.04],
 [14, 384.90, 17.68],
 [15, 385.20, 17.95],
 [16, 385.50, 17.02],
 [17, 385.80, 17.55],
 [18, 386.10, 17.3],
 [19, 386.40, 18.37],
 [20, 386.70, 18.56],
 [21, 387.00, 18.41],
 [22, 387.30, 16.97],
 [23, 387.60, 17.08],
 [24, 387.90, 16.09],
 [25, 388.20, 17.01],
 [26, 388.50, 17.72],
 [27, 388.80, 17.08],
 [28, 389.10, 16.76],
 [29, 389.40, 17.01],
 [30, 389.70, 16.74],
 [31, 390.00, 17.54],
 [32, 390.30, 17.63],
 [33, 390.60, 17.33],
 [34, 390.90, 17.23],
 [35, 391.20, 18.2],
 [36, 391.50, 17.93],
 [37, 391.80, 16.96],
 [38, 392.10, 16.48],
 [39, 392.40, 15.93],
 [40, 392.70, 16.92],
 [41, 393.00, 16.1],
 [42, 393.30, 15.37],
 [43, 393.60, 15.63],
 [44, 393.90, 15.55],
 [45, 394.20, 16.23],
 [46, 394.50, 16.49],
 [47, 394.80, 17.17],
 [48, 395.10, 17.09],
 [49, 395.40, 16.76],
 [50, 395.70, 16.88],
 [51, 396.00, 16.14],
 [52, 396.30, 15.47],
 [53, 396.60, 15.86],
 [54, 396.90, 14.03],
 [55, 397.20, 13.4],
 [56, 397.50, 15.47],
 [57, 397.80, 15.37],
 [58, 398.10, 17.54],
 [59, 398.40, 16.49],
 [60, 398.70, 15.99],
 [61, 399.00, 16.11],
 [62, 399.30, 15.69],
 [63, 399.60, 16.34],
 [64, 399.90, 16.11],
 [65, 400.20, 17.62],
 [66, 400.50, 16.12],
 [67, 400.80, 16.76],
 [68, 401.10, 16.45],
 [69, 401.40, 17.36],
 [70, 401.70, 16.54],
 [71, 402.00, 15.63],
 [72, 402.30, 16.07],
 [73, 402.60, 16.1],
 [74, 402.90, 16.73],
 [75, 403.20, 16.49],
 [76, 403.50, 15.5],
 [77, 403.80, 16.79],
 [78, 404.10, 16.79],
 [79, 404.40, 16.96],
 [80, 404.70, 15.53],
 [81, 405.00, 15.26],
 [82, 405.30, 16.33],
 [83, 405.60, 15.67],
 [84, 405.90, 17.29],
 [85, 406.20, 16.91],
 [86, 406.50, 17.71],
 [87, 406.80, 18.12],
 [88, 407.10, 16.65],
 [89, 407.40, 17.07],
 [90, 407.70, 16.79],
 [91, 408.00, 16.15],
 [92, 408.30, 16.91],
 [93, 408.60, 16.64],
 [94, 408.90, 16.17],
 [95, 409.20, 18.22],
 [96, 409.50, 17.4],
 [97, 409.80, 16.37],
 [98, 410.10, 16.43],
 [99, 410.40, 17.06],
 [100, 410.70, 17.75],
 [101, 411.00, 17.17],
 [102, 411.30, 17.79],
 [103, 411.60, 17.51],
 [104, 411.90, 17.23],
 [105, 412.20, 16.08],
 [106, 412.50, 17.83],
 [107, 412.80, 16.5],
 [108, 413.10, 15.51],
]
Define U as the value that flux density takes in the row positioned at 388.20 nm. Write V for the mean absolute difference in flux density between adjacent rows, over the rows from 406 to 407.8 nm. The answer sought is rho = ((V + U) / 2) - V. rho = 8.17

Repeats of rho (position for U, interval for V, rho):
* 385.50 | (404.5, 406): 8.06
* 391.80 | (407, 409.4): 8.13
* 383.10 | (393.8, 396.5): 8.13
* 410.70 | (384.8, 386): 8.59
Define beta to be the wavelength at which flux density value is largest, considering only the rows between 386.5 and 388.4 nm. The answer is 386.70 nm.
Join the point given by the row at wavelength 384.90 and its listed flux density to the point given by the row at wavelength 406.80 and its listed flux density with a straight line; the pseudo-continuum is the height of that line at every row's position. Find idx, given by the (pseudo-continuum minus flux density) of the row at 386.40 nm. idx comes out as -0.7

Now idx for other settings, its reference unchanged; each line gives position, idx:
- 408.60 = 1.5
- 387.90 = 1.7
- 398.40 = 1.5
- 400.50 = 1.9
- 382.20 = 0.0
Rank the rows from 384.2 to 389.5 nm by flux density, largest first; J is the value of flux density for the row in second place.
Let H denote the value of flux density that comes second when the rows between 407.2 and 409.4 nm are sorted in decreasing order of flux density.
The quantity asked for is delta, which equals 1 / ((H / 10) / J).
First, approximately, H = 17.07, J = 18.41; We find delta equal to 10.8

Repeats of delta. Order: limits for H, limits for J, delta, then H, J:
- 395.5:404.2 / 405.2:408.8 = 10.1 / 17.54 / 17.71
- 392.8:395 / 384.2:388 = 11.2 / 16.49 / 18.41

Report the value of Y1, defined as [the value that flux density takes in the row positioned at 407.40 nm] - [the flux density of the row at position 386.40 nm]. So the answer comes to -1.3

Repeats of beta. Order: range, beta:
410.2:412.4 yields 411.30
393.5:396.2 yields 394.80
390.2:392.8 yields 391.20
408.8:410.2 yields 409.20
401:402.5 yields 401.40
